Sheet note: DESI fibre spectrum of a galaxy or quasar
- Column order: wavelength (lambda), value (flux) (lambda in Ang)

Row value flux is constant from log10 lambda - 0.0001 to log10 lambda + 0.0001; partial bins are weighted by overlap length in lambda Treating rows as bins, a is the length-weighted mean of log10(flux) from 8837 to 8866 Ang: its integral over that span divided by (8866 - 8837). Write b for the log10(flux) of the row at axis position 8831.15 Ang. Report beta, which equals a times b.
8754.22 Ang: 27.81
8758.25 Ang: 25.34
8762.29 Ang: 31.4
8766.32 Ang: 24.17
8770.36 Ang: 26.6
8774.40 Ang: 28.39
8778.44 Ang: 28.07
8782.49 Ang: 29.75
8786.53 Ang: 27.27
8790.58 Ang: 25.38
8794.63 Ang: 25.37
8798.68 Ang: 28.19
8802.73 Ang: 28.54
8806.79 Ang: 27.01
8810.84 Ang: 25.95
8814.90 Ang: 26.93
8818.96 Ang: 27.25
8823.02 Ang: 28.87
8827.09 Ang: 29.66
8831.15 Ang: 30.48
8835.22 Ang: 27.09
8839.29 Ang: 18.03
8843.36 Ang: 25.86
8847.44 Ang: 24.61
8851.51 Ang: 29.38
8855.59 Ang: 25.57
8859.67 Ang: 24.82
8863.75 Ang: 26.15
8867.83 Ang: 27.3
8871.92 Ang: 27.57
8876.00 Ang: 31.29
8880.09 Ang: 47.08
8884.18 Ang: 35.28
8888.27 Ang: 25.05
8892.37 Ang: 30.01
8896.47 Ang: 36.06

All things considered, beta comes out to 2.07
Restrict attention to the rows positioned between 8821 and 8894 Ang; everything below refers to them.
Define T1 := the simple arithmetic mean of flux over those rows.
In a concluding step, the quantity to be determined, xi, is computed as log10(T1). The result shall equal 1.46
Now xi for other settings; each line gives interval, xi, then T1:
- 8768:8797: 1.44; 27.3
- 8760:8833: 1.44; 27.7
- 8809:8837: 1.45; 28.0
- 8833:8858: 1.40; 25.1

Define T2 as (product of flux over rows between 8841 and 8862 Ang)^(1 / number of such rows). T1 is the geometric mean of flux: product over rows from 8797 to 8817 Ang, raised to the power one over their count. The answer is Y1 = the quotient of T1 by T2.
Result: 1.05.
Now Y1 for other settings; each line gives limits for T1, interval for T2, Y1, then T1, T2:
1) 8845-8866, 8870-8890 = 0.80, 26.1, 32.4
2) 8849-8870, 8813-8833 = 0.93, 26.6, 28.6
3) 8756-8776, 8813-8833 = 0.95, 27.1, 28.6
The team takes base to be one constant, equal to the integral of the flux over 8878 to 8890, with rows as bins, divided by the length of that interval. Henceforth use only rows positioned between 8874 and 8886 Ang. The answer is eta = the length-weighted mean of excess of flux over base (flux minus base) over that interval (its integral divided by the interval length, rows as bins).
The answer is 1.9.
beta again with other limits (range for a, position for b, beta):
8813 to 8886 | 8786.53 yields 2.08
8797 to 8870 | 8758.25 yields 2.00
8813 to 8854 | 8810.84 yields 2.01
